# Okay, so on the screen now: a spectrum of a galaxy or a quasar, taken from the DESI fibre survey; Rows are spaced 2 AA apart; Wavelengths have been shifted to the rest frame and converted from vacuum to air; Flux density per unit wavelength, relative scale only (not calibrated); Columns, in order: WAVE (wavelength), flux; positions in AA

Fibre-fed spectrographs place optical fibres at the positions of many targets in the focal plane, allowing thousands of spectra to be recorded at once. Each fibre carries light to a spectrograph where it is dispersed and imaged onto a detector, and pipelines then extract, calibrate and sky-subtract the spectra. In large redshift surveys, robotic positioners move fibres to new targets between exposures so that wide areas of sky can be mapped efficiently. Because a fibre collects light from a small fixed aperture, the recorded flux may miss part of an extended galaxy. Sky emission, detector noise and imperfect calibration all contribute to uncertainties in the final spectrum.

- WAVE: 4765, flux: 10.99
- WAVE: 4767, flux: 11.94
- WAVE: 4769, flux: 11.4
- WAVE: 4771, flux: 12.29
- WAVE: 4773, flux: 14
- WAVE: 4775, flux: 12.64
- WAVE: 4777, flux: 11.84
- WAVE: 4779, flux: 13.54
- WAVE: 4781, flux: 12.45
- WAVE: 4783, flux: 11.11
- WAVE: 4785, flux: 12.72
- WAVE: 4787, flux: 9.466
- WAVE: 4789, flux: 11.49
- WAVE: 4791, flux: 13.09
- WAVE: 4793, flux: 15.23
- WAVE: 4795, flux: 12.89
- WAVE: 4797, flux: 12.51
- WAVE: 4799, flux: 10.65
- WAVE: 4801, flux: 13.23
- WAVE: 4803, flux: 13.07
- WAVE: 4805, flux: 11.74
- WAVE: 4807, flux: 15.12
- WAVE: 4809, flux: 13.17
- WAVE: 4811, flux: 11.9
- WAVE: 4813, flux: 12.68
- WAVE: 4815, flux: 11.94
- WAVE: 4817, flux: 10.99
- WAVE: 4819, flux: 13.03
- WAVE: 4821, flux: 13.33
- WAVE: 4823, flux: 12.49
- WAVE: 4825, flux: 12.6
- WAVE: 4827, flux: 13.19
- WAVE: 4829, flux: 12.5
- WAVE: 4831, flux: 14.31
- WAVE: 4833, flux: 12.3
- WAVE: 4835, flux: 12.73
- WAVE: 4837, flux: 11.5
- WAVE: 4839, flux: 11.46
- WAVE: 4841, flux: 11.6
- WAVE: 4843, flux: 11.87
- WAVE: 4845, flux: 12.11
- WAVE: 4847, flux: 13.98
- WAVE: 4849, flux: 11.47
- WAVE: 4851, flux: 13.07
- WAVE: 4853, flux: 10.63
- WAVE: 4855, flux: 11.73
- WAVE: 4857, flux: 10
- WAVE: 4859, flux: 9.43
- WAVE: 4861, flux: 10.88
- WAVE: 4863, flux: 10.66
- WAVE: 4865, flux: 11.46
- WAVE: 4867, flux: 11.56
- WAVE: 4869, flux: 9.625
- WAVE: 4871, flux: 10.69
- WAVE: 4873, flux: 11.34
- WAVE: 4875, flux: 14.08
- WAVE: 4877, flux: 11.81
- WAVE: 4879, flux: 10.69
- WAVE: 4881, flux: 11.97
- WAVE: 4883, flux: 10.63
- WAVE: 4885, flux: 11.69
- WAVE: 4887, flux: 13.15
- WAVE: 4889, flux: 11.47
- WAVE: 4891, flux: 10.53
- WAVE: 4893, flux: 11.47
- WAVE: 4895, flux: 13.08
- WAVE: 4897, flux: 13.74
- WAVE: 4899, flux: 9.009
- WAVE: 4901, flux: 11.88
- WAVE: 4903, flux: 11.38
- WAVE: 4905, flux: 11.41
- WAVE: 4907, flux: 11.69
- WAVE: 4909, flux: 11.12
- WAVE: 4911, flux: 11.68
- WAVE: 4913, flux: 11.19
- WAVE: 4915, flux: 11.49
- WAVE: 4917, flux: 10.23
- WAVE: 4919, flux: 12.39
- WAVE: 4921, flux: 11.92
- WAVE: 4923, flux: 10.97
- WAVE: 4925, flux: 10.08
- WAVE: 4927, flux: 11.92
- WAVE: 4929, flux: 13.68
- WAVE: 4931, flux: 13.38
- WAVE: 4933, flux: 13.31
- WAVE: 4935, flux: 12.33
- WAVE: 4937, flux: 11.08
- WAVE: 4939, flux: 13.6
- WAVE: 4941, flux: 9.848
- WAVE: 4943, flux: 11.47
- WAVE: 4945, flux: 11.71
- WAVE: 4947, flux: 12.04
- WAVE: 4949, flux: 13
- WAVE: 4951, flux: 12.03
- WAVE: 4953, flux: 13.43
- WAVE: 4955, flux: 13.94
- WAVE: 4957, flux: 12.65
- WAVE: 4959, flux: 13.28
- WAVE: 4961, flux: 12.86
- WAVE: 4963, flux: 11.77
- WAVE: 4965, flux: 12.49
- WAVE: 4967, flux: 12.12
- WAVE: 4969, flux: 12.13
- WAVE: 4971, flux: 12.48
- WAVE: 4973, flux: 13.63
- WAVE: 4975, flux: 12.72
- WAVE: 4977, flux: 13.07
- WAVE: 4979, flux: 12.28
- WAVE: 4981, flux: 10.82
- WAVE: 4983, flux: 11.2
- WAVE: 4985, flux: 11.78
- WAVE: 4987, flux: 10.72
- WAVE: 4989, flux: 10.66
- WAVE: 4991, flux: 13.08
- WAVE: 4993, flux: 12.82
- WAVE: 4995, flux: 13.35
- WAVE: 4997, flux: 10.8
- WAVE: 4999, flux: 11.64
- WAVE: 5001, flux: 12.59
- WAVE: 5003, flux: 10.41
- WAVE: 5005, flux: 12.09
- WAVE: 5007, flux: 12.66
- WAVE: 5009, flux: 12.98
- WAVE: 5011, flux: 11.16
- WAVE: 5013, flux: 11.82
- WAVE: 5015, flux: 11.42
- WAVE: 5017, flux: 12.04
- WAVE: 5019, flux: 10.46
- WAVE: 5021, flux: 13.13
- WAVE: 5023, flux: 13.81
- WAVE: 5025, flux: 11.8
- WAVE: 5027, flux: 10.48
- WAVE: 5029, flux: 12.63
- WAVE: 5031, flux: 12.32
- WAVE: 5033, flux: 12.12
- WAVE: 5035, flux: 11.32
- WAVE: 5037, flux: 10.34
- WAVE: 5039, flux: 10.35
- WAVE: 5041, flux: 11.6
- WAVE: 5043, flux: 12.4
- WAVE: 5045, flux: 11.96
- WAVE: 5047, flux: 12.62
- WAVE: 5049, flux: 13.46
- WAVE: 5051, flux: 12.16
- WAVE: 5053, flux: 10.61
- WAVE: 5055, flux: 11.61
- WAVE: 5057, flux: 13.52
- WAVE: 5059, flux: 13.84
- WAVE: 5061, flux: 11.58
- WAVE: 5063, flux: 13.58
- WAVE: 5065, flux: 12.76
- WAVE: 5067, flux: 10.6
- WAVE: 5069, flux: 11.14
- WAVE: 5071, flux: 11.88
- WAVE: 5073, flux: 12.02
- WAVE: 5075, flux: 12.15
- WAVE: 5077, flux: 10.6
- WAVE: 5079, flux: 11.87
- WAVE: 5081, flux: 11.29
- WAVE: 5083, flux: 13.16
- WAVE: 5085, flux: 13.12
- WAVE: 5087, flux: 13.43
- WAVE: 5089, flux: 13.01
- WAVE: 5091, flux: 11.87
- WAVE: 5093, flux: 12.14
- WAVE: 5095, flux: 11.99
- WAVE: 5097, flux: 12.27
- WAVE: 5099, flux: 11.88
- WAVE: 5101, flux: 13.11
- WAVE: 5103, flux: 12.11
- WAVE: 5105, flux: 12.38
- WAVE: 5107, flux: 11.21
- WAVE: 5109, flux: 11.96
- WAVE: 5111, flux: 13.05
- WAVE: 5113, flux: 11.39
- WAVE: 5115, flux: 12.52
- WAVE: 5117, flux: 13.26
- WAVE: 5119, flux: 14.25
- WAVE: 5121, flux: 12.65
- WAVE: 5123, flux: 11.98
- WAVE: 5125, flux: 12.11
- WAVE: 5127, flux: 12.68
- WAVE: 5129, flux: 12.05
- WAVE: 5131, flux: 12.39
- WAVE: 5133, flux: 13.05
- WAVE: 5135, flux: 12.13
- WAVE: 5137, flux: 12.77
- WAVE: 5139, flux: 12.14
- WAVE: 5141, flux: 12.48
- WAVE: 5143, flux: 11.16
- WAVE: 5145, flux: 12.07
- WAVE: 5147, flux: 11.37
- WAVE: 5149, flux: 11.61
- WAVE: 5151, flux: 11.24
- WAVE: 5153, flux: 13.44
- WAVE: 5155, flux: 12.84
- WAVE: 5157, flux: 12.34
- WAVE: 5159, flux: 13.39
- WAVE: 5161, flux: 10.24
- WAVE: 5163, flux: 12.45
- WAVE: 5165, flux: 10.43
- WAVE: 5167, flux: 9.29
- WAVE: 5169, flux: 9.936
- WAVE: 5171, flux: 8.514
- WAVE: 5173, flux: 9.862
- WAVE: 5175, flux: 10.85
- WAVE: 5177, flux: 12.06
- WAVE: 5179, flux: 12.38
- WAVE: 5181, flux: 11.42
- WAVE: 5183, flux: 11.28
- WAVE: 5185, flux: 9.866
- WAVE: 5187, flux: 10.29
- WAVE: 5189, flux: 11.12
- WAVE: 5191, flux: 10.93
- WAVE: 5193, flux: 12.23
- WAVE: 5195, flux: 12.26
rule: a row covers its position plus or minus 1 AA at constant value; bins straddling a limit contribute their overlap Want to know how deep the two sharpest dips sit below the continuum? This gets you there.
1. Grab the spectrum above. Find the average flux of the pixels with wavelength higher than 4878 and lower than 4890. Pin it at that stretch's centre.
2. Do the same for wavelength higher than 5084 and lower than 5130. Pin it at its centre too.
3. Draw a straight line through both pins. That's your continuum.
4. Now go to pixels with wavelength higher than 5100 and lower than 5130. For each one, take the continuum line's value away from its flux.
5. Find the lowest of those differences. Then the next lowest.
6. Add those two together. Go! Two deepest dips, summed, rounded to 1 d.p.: -2.3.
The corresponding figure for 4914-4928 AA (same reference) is -3.2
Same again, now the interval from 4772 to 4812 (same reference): -2.4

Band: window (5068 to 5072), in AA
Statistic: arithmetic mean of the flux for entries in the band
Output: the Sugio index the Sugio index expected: 11.5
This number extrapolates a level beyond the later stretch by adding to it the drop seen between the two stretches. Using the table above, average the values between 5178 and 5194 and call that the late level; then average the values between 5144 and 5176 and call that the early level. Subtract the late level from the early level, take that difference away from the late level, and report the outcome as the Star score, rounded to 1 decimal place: 11.1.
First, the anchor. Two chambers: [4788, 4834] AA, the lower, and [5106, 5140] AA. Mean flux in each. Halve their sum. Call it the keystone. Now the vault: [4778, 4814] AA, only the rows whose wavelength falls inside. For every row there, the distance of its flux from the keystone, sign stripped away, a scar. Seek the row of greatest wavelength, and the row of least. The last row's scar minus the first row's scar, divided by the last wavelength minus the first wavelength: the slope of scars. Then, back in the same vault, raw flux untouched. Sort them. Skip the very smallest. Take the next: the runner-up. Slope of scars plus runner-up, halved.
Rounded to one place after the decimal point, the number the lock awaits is 5.3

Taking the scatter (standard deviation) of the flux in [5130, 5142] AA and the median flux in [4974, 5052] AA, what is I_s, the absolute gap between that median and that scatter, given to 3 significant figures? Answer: 11.7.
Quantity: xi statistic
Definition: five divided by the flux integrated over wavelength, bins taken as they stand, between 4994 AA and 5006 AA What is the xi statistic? 0.0353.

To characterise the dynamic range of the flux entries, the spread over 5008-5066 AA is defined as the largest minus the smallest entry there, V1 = 3.5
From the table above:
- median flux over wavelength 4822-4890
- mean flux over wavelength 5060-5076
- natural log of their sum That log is 3.16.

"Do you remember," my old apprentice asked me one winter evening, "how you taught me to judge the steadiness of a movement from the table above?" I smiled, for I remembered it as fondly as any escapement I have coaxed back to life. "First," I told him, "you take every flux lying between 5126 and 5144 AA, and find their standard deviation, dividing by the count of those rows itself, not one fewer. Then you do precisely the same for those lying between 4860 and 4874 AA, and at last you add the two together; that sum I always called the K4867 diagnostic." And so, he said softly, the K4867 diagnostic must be 1.1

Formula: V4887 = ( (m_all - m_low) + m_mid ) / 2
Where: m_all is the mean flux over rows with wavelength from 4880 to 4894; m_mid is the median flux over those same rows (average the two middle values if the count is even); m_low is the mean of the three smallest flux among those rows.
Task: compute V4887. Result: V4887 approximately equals 6.08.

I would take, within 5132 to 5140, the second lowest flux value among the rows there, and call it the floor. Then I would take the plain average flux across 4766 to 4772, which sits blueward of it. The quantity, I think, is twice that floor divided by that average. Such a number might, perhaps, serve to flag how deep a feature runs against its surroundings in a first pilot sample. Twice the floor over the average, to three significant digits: 2.04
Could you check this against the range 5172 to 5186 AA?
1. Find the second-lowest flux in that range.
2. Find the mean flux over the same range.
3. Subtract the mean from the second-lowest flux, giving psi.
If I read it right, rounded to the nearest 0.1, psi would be -1.2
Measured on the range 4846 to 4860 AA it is -1.5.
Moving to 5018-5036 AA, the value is -1.5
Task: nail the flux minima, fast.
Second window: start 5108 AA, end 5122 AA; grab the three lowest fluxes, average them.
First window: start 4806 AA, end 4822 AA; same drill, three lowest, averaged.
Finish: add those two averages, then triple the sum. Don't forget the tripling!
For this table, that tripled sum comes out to 70.7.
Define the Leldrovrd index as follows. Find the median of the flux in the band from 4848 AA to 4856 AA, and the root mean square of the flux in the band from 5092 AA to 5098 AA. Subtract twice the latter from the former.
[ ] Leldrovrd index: -12.7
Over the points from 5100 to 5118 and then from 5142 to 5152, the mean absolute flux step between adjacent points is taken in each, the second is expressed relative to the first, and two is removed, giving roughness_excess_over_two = -1.43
